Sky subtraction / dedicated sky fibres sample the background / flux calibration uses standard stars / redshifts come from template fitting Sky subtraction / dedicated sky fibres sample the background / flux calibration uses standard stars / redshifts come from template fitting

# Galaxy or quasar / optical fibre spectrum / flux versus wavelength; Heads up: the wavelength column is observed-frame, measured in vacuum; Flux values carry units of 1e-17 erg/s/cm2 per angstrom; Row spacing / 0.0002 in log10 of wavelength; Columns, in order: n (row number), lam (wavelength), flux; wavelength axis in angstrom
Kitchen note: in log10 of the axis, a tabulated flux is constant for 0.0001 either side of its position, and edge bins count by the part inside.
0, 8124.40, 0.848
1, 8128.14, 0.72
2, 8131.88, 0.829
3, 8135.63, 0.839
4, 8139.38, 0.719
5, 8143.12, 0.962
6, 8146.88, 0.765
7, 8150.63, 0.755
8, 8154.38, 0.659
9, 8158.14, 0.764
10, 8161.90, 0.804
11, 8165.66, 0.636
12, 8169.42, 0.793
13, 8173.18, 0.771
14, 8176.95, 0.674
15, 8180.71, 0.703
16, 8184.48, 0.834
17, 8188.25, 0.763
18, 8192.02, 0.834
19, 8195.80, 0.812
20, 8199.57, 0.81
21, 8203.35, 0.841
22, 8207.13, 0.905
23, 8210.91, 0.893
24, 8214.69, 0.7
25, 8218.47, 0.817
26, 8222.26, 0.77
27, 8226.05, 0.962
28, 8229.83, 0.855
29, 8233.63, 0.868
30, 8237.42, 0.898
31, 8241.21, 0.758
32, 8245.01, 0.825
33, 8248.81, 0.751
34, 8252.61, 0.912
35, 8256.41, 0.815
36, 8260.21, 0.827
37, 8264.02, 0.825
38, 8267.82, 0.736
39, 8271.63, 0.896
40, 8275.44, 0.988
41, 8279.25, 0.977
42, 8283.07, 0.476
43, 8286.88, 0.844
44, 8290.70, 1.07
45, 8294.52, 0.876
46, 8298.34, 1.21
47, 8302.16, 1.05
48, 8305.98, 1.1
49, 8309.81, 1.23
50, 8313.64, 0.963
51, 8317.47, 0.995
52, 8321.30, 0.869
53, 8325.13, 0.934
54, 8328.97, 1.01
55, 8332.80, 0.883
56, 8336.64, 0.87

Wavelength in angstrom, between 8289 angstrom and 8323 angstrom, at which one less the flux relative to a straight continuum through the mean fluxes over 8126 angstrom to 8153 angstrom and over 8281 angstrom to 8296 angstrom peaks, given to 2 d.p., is 8321.30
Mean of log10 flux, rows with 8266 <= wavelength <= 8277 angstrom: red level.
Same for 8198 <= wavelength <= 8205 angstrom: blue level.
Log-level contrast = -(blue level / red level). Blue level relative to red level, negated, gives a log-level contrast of -1.3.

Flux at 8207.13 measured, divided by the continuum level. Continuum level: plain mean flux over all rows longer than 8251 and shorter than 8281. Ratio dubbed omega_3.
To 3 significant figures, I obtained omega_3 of 1.04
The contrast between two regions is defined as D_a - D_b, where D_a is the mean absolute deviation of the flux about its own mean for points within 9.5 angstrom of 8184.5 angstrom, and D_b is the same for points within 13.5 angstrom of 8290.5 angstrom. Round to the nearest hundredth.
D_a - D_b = -0.11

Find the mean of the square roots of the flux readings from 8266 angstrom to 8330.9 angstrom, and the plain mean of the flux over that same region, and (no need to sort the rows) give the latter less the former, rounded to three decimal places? -0.018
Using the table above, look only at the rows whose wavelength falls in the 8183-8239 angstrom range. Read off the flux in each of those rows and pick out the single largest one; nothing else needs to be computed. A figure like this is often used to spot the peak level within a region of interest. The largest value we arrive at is 0.962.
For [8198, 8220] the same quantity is 0.905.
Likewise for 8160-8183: 0.804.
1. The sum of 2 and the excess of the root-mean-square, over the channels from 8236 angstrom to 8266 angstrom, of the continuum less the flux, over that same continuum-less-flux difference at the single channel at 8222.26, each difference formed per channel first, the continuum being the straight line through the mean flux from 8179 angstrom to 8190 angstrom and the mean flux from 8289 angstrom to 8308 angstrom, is 2.03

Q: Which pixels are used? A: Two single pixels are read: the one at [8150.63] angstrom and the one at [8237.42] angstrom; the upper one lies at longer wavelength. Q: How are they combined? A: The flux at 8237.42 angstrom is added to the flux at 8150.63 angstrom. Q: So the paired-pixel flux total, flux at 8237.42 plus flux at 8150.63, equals 1.65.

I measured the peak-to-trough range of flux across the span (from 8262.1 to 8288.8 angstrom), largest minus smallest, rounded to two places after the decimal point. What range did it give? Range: 0.51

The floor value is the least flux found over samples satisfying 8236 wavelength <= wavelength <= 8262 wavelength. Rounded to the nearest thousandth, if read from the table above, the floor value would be 0.751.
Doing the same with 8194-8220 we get 0.700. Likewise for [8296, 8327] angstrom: 0.869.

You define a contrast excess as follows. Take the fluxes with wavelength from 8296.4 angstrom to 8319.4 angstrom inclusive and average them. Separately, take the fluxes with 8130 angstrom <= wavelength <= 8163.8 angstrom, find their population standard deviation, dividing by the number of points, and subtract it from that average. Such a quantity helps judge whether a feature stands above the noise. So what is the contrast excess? 1.01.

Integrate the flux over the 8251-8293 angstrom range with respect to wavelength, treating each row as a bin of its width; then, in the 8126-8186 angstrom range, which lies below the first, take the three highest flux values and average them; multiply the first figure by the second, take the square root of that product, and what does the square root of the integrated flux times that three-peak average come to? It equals 5.60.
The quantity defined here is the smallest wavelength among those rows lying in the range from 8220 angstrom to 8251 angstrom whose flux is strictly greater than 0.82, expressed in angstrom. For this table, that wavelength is 8226.05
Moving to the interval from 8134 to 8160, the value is 8135.63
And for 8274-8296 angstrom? 8275.44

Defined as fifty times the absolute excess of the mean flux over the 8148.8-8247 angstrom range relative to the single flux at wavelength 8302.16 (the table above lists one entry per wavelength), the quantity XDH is 13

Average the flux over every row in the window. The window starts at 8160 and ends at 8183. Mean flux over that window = 0.73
